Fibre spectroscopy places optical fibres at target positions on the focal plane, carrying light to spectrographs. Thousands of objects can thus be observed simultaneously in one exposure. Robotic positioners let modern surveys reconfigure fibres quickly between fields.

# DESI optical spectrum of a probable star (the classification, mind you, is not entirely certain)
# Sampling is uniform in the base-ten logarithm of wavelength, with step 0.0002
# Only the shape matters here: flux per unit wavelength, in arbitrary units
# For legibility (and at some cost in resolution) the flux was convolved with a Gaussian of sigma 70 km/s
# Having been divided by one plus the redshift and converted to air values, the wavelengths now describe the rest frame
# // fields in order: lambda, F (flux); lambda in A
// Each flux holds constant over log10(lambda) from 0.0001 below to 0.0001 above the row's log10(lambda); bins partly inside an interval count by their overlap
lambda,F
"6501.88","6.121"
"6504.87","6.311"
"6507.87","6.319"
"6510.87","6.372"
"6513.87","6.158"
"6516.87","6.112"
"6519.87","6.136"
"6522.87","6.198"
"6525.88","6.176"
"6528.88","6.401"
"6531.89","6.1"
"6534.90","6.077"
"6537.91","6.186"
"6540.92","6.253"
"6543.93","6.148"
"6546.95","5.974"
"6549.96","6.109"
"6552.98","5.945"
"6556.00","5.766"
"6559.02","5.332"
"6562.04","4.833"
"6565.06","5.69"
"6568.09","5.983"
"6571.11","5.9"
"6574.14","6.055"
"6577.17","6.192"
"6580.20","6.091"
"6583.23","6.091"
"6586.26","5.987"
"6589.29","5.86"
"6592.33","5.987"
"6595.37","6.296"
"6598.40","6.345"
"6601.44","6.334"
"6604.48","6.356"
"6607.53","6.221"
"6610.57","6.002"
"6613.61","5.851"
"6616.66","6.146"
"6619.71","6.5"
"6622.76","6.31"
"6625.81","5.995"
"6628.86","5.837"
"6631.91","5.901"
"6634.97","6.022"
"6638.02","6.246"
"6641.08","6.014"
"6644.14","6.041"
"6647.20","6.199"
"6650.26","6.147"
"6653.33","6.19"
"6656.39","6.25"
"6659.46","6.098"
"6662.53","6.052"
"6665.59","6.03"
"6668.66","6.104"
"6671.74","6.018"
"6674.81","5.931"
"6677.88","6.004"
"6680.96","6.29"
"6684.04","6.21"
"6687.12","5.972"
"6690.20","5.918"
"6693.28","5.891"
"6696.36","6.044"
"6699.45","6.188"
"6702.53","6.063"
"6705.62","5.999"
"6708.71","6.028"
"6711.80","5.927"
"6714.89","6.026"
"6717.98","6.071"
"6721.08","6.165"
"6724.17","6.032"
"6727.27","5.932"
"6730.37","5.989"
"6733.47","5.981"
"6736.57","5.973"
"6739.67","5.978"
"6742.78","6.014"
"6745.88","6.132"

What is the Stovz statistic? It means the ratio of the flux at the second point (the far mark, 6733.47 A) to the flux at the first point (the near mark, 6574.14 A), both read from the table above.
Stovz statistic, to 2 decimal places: 0.99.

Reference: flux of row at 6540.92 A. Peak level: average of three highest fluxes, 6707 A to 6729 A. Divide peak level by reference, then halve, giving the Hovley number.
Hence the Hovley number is 0.487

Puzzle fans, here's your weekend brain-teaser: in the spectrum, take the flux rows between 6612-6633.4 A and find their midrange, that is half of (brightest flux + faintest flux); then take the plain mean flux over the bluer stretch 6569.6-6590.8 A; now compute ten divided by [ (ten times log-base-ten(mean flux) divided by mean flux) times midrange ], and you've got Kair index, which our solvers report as 1.25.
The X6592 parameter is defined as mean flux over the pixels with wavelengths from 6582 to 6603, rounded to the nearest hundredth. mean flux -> 6.13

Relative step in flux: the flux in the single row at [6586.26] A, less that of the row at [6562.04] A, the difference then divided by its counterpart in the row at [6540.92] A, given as 0.185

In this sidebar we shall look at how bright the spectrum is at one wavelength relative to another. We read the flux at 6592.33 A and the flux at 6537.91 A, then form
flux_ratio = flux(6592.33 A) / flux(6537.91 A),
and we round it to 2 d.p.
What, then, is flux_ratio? 0.97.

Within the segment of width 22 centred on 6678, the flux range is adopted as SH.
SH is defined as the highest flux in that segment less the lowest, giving 0.36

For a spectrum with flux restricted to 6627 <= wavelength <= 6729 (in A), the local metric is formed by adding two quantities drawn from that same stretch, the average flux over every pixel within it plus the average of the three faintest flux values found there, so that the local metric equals 11.9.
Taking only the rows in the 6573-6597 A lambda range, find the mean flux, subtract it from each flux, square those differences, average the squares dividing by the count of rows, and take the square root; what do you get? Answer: 0.12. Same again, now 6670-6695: 0.14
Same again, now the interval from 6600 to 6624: 0.20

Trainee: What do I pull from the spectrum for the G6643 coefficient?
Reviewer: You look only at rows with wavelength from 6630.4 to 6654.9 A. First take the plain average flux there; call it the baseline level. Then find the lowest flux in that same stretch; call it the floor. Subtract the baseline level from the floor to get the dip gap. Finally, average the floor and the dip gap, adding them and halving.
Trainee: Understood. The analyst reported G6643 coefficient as 2.85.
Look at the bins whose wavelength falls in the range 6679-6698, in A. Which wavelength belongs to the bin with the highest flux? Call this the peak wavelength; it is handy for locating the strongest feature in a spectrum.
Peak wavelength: 6680.96 A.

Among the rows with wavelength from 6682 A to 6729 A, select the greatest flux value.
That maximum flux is 6.21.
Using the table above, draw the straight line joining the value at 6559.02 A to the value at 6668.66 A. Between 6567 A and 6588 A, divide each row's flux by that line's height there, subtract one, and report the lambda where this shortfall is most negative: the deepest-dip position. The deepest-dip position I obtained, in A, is 6586.26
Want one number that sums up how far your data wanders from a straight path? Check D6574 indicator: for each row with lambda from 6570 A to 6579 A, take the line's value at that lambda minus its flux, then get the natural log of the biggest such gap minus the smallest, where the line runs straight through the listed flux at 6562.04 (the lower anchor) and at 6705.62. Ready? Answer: -1.4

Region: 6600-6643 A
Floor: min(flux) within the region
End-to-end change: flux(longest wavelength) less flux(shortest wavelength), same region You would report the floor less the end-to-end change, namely 6.16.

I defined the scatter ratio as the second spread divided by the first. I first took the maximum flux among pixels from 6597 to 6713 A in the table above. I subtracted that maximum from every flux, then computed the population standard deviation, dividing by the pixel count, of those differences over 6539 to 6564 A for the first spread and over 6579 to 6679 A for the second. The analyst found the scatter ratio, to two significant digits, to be 0.35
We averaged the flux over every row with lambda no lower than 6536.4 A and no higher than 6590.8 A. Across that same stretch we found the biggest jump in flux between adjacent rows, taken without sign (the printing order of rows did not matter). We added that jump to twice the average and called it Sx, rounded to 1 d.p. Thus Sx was 12.7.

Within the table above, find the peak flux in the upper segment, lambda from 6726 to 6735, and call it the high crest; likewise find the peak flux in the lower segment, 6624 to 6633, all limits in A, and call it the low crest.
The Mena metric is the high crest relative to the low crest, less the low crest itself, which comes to -5.0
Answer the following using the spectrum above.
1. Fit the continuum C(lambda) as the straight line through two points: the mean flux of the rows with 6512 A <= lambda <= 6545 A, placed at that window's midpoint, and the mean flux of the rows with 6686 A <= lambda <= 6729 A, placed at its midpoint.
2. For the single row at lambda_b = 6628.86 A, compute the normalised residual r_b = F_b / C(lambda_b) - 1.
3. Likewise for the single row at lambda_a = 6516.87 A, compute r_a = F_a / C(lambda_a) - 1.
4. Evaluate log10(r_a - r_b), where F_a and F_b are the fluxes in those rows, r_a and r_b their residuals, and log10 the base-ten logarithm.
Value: -1.54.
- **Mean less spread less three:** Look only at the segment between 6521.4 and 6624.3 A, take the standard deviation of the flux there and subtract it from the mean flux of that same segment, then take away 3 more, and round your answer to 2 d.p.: 2.74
